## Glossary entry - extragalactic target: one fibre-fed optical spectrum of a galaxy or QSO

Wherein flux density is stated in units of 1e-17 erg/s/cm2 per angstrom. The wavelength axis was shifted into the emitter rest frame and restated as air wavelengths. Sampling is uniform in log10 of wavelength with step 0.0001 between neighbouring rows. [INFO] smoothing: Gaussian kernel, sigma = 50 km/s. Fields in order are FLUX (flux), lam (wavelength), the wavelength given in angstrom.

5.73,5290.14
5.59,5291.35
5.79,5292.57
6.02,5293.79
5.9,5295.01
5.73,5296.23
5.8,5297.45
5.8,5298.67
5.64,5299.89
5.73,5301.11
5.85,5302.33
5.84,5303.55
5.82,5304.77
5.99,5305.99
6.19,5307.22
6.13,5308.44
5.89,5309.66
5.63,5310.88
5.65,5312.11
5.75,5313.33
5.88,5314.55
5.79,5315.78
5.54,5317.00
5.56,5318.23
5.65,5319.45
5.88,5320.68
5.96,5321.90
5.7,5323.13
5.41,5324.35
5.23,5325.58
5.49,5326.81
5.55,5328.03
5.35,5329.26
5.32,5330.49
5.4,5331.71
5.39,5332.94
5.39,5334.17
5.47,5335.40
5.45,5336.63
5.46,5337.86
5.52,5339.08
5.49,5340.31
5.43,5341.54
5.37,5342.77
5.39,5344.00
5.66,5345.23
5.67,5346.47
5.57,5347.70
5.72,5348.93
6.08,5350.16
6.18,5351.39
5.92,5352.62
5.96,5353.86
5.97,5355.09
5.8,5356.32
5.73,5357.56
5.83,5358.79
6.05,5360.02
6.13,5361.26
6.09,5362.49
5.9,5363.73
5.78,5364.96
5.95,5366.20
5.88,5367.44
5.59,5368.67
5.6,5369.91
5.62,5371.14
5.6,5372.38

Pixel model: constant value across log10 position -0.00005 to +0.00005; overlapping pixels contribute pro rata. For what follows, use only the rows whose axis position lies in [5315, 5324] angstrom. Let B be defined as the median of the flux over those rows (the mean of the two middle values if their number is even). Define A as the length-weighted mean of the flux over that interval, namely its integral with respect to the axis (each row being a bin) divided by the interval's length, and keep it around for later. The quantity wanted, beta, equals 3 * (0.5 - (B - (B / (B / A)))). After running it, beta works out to 1.56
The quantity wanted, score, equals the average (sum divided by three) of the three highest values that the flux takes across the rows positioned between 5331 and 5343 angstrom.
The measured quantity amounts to 5.49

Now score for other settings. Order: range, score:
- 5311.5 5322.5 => 5.91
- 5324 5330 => 5.48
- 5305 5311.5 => 6.10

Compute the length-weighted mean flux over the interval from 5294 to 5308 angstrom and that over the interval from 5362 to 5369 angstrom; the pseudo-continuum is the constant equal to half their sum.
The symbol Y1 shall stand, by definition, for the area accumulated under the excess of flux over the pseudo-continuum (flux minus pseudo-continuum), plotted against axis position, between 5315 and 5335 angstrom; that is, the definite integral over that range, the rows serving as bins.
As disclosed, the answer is -6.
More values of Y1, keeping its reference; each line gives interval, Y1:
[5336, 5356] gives -4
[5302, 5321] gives -1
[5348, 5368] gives 1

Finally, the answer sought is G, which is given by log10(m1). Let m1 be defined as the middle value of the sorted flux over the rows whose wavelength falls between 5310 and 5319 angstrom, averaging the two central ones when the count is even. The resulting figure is 0.752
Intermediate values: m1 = 5.65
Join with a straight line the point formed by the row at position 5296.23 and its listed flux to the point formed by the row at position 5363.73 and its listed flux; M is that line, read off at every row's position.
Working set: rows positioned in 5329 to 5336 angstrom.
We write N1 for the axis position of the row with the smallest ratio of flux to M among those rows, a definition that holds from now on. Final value 5330.49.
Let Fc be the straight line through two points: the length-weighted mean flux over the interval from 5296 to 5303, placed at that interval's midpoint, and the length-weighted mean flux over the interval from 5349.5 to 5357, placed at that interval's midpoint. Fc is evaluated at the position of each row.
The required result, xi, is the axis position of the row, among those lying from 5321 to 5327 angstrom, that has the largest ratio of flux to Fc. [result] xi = 5321.90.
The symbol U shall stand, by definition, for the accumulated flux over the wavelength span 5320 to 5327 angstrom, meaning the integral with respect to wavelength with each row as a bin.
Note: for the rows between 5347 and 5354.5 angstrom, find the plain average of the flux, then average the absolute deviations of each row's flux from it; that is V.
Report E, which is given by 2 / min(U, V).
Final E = 12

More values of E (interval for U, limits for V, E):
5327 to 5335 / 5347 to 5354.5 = 12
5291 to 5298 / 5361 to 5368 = 19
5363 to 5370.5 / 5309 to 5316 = 23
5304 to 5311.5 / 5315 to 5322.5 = 14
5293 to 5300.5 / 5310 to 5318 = 20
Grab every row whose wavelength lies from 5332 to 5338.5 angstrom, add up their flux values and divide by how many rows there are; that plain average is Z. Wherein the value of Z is 5.43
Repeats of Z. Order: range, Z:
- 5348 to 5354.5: 5.97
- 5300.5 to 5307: 5.85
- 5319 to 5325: 5.72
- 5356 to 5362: 5.91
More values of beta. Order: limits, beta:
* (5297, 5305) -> 1.45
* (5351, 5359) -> 1.46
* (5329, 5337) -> 1.51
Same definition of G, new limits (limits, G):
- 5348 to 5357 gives 0.775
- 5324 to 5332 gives 0.732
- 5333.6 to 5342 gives 0.737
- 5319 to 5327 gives 0.752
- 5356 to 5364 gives 0.771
